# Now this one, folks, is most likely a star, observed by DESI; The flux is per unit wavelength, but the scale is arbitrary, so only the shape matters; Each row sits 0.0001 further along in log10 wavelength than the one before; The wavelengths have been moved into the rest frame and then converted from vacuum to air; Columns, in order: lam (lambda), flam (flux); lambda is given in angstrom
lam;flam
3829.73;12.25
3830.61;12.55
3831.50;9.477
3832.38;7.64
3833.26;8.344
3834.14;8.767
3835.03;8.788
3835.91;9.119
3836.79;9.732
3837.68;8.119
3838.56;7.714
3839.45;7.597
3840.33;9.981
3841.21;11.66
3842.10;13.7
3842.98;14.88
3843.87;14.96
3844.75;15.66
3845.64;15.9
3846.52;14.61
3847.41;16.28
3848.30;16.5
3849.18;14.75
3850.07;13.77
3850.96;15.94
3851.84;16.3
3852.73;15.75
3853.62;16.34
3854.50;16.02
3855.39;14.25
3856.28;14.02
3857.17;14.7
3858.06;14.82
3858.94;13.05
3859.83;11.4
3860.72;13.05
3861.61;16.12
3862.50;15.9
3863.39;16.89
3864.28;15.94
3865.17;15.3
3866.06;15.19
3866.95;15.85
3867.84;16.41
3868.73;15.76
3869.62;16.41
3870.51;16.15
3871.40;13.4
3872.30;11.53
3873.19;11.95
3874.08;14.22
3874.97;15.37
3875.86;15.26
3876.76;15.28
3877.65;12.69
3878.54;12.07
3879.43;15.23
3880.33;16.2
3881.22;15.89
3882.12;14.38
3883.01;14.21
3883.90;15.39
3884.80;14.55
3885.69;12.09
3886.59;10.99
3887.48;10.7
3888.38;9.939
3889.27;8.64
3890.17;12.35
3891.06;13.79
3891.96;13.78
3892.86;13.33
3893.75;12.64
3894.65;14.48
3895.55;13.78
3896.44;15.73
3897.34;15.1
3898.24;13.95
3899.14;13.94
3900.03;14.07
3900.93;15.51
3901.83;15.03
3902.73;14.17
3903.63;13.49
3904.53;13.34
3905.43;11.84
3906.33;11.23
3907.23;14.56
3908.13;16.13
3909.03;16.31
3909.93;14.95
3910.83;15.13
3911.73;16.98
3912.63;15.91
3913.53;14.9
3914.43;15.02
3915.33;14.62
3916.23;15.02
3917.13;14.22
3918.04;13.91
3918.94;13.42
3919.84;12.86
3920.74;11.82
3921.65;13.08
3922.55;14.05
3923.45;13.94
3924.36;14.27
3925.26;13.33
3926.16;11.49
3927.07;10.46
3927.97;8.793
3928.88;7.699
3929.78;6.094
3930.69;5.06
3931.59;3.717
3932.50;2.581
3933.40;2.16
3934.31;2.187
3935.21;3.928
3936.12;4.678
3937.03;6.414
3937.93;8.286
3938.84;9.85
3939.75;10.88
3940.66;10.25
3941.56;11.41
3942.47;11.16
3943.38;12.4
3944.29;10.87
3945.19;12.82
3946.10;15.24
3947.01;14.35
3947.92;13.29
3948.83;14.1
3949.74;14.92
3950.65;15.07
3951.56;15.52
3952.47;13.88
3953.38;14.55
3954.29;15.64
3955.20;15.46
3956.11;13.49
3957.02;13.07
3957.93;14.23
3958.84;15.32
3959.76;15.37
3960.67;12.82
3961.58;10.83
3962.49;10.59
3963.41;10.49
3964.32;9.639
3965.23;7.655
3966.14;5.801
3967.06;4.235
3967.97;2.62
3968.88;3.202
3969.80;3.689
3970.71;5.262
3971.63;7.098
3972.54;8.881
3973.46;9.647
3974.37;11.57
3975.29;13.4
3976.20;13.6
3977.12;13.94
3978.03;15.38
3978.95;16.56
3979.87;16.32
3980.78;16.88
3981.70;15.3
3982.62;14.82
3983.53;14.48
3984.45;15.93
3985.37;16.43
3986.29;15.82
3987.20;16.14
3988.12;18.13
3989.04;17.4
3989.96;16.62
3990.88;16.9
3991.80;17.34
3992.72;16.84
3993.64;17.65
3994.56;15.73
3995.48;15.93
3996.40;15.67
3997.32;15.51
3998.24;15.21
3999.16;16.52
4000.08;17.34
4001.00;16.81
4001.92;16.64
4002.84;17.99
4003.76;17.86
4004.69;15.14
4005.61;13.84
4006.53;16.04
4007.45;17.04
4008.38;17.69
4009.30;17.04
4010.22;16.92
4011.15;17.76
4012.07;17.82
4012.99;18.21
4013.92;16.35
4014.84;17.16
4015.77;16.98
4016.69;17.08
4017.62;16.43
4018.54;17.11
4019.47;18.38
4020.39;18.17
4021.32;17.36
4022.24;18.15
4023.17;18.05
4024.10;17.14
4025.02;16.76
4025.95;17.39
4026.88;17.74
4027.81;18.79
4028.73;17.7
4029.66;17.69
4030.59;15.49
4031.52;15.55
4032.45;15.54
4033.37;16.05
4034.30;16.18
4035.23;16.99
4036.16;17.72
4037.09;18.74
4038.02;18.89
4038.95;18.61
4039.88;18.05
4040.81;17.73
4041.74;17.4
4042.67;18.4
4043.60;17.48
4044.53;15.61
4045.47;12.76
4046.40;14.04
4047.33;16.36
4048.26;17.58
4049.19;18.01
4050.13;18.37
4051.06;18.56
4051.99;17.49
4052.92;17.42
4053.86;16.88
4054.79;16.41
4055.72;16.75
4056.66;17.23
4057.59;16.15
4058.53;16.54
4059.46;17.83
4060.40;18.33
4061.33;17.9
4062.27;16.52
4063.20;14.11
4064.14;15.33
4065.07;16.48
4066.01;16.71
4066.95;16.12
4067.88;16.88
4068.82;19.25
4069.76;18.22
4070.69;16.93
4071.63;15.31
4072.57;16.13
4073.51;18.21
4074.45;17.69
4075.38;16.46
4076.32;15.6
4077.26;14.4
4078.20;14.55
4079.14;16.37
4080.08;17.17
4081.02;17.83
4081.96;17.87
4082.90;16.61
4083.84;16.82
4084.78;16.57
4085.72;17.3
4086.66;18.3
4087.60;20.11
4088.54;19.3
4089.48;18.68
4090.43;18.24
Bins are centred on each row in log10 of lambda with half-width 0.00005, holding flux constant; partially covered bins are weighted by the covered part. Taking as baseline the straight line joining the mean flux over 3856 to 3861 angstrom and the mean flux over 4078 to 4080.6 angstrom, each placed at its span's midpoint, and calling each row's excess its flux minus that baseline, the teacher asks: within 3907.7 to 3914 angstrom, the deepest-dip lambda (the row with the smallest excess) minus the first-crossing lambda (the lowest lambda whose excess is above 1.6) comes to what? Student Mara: 5.4 angstrom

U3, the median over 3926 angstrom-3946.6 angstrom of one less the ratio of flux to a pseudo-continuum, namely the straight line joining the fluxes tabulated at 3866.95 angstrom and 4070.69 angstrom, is 0.46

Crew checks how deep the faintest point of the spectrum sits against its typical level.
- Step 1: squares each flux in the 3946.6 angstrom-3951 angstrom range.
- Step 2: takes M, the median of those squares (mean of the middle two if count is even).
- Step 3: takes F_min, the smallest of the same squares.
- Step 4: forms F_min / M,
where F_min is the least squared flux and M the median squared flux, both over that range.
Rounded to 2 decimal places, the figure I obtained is 0.86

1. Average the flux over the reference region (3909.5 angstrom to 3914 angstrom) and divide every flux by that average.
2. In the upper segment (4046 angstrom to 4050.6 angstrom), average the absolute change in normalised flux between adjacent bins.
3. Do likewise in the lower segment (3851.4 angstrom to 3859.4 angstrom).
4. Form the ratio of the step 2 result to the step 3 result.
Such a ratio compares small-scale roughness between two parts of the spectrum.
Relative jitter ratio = 1.44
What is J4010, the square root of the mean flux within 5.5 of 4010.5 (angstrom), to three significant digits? 4.11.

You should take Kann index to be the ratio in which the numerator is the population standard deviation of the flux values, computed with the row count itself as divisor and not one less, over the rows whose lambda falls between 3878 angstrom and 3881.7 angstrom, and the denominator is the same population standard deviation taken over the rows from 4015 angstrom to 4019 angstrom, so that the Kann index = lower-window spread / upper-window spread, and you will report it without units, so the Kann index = 6.0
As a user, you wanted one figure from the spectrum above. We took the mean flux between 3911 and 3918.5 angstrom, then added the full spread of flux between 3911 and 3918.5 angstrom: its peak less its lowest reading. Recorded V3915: 18.1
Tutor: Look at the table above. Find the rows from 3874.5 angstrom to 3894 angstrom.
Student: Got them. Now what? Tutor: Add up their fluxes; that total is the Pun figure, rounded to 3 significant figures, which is 295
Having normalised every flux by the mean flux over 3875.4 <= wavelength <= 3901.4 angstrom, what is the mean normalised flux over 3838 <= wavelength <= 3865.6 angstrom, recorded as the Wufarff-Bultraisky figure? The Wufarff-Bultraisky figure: 1.05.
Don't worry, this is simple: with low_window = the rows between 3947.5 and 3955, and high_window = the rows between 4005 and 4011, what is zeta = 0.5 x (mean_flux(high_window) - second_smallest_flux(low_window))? 1.3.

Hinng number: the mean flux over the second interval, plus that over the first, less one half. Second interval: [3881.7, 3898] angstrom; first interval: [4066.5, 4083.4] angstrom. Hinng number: 29.4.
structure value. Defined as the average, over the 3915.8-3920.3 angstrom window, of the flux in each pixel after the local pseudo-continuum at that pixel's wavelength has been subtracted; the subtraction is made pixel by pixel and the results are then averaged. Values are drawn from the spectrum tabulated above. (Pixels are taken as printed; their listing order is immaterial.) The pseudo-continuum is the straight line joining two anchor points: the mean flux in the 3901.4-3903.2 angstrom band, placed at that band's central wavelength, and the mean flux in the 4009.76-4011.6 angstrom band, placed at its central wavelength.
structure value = -1.1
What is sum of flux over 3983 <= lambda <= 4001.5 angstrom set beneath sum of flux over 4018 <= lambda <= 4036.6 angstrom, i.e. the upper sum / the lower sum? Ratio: 1.0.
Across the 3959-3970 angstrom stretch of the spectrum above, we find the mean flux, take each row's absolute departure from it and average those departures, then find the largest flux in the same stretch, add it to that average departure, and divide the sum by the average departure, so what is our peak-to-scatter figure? 5.3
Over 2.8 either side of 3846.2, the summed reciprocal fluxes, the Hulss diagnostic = 0.38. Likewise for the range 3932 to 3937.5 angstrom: 1.93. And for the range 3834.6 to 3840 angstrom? 0.71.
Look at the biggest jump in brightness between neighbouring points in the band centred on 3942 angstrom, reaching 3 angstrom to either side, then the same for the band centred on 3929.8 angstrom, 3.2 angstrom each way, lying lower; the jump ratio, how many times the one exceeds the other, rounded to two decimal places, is 0.92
